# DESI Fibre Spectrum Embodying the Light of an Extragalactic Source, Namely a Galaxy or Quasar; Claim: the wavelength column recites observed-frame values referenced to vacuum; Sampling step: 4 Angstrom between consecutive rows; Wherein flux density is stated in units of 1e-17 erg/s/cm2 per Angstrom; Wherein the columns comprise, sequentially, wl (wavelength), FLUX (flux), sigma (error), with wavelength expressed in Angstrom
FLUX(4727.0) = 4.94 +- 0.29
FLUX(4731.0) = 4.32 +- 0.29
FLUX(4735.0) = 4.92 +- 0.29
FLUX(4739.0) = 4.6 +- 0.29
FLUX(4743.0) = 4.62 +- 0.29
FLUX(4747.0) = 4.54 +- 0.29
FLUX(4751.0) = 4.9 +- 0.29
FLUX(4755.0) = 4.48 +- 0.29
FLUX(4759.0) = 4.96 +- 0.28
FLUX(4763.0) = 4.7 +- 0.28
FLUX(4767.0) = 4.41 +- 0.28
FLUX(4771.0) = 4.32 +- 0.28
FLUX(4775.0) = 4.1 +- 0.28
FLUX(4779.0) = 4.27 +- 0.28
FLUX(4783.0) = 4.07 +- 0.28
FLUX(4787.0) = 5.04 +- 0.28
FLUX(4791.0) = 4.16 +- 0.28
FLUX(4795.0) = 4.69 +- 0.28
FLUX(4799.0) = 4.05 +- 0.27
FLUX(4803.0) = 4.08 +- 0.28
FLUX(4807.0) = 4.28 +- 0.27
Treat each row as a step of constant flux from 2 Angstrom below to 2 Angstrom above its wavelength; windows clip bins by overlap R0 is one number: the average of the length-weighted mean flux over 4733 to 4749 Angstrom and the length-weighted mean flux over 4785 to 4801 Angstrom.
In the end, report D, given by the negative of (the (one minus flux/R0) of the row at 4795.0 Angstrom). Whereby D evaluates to 0.02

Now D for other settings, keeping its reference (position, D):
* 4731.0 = -0.06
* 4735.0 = 0.07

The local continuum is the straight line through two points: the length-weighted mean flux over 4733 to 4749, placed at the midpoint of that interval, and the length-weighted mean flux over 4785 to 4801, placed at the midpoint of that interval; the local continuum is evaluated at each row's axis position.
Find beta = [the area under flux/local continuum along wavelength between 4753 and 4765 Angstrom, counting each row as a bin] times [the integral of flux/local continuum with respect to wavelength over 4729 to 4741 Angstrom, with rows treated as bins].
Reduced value 145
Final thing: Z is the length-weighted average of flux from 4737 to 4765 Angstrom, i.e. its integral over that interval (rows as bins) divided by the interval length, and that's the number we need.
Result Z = 4.69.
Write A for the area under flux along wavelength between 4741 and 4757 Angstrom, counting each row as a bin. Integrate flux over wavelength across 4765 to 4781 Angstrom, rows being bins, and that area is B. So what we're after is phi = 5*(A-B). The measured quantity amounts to 29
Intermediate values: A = 74.2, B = 68.4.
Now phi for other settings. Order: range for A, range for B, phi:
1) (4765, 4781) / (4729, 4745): -27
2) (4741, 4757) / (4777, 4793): 20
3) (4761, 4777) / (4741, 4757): -20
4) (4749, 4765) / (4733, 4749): 7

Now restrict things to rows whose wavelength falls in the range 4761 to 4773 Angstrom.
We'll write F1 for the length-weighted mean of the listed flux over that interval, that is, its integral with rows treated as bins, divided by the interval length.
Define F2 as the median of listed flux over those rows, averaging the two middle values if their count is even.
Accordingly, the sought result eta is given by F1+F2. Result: 8.89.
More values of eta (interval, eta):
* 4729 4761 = 9.28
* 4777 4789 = 8.73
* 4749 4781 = 8.96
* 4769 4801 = 8.55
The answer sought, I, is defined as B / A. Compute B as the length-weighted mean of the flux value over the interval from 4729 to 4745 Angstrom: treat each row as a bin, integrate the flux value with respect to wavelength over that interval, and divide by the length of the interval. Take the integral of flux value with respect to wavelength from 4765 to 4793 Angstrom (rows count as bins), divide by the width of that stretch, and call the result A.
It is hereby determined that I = 1.06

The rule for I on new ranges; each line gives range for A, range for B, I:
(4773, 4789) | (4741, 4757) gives 1.06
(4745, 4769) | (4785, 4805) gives 0.94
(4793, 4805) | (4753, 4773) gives 1.07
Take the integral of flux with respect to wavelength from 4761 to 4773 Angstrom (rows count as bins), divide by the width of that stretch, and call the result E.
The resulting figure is 4.48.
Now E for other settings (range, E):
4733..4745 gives 4.71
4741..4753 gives 4.69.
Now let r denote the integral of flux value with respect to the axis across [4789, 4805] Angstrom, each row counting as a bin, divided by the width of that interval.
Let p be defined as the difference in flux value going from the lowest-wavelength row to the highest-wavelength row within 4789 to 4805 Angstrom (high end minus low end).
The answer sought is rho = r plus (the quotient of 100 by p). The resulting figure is -1246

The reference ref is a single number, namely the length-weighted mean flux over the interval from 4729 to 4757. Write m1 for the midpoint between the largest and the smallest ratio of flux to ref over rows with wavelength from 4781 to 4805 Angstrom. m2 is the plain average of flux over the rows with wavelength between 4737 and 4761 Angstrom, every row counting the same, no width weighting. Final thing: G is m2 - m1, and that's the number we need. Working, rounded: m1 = 0.98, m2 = 4.7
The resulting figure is 3.7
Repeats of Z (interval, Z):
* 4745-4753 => 4.72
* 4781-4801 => 4.40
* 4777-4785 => 4.17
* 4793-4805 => 4.27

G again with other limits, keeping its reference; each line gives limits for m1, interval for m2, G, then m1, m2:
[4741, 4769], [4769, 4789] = 3.3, 1.01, 4.4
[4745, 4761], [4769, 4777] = 3.2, 1.02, 4.2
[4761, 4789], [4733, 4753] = 3.7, 0.98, 4.7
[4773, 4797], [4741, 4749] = 3.6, 0.98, 4.6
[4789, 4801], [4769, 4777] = 3.3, 0.94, 4.2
